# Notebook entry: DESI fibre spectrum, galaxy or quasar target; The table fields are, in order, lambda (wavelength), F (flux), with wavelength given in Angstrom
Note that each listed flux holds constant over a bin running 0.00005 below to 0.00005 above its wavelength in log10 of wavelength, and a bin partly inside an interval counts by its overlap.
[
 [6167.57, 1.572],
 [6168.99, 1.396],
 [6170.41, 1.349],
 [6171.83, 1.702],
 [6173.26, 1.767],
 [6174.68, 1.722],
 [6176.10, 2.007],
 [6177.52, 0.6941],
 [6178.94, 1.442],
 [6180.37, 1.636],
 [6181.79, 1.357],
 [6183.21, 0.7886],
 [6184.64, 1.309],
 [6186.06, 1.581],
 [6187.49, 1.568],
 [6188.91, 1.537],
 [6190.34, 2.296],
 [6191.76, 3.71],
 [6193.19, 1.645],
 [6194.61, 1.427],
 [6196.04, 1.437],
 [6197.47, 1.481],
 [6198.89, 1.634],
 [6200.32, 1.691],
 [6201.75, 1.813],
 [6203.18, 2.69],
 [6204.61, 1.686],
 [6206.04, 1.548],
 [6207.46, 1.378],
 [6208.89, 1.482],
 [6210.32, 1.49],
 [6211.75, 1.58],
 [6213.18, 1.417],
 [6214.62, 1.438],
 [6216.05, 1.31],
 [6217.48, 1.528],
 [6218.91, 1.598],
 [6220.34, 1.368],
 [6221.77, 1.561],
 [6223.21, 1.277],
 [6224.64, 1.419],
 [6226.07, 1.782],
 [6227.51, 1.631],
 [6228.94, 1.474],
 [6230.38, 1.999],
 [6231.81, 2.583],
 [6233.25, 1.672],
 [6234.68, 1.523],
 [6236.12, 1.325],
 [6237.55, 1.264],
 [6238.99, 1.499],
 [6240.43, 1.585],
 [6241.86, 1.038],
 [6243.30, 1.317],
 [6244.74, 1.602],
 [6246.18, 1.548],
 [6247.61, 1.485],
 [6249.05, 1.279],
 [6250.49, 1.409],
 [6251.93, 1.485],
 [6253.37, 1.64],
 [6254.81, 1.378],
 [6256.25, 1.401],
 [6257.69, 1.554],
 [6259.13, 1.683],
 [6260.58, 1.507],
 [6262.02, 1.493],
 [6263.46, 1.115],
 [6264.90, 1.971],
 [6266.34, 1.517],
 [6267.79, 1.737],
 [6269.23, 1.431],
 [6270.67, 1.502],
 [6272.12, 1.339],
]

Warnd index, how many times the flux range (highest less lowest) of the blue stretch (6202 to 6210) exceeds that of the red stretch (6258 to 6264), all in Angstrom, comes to 2.3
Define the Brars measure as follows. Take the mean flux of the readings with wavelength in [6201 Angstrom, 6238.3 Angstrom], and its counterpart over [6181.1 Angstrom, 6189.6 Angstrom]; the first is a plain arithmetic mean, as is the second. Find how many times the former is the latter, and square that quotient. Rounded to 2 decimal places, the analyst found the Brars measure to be 1.41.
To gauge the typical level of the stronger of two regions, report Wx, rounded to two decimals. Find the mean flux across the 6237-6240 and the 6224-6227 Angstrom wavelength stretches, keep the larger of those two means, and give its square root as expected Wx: 1.27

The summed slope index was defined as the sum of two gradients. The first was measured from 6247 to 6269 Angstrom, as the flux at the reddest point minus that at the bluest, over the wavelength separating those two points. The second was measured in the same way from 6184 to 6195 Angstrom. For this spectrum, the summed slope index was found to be 0.024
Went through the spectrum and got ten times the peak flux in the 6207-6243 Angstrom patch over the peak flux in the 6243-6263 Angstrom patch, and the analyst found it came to 15.3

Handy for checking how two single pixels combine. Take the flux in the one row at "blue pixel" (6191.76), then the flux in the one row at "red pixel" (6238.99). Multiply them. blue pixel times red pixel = 5.56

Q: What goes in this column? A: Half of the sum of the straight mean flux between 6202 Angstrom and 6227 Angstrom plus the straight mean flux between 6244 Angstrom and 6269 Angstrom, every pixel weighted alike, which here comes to 1.54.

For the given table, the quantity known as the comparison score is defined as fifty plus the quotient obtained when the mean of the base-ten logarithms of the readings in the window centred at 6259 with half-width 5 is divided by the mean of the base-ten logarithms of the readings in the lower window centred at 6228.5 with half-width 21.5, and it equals 50.9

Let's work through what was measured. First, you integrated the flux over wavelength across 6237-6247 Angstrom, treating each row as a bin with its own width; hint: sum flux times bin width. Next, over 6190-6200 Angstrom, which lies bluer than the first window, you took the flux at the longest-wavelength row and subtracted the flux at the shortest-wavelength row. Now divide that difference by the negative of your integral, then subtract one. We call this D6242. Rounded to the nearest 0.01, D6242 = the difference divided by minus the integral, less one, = -0.95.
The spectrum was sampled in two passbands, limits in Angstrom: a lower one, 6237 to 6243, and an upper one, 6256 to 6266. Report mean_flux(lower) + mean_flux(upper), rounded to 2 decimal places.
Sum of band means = 2.88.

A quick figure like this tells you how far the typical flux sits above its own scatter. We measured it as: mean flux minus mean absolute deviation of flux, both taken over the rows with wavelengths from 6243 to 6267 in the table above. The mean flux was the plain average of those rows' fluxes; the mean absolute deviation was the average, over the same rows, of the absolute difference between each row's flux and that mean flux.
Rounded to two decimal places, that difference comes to 1.37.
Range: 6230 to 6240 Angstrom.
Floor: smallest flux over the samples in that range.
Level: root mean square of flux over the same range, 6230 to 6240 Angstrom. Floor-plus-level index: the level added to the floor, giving 3.0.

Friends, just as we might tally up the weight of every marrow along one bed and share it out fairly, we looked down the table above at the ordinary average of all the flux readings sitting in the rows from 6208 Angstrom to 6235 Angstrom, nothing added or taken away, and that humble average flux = 1.59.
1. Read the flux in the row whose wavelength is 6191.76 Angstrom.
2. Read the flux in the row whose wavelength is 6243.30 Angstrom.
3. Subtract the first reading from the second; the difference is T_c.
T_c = -2.39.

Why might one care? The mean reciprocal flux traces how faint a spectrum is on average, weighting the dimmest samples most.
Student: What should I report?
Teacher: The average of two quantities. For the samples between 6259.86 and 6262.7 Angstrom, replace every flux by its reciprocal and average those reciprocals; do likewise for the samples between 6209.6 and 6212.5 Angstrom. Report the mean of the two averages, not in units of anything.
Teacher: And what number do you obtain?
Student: 0.66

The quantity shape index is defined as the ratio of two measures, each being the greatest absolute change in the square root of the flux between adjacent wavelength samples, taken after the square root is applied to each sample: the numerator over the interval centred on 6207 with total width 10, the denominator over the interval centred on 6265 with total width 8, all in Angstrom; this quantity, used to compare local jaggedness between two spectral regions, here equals 1.0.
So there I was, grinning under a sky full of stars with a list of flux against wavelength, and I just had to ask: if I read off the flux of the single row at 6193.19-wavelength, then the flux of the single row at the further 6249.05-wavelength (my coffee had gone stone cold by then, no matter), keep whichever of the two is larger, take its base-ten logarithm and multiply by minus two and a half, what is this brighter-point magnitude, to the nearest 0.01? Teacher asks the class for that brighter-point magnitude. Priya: -0.54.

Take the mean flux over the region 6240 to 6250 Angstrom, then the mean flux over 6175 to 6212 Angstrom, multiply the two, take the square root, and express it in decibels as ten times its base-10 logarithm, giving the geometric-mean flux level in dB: 1.83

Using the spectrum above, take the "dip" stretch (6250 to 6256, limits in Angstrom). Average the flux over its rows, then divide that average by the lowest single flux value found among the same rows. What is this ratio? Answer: 1.07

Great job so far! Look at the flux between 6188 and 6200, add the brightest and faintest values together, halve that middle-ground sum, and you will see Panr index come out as 2.6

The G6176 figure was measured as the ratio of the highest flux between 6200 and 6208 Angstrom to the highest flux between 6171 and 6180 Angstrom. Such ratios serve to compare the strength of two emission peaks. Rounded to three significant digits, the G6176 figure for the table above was 1.34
